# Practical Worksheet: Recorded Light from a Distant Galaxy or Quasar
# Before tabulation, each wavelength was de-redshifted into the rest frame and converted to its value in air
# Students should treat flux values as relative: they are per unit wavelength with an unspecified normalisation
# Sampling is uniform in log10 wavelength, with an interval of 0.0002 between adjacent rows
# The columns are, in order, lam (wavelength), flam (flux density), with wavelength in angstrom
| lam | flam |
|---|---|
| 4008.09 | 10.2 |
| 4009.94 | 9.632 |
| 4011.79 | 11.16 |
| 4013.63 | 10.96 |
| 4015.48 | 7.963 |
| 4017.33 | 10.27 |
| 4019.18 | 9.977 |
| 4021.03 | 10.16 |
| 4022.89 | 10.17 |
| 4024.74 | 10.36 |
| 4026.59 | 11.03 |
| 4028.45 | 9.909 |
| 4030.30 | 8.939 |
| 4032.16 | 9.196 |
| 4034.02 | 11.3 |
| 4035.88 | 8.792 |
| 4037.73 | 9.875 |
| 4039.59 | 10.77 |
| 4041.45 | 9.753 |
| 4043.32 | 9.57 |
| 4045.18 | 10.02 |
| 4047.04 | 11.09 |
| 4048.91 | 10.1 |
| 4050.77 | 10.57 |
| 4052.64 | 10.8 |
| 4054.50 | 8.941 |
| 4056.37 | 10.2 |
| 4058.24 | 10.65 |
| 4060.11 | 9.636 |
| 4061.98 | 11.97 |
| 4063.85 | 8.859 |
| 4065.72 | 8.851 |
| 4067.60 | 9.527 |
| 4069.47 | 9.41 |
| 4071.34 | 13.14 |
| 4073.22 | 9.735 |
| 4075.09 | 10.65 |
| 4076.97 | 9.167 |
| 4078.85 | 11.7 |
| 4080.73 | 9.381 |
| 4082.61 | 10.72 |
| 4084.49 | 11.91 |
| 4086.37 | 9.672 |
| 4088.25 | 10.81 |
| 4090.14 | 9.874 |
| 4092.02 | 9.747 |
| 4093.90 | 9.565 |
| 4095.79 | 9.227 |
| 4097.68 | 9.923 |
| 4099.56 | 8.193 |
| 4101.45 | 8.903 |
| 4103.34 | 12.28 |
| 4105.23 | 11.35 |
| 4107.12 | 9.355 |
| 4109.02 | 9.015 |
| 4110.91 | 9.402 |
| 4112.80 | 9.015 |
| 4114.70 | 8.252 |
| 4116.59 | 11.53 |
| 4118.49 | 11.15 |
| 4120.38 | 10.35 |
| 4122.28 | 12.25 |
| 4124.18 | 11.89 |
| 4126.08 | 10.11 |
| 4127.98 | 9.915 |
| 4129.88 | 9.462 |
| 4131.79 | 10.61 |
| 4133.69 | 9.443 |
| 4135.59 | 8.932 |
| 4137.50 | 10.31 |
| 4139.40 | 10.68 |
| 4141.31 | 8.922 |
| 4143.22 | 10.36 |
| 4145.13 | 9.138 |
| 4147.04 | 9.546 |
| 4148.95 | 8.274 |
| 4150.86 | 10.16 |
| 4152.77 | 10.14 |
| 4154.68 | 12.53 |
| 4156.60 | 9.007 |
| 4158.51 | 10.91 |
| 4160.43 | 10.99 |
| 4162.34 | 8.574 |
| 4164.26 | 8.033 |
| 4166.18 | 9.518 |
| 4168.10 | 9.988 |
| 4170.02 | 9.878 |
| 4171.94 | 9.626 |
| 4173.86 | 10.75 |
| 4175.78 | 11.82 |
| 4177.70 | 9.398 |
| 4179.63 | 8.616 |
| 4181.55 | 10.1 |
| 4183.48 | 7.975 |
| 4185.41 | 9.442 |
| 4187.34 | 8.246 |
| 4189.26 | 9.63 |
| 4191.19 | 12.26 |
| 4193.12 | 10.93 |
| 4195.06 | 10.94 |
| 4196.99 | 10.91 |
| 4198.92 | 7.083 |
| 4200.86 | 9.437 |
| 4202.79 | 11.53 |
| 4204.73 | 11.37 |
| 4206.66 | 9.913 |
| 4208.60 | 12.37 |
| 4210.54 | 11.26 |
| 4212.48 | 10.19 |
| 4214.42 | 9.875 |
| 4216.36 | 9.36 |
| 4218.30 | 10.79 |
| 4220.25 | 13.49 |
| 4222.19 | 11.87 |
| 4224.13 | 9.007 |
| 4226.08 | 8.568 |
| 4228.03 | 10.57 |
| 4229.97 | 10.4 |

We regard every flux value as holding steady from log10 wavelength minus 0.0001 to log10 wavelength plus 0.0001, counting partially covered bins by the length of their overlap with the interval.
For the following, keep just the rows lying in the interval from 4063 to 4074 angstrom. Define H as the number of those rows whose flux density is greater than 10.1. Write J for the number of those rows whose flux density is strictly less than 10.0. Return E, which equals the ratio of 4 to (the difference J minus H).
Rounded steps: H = 1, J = 5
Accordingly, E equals 1.0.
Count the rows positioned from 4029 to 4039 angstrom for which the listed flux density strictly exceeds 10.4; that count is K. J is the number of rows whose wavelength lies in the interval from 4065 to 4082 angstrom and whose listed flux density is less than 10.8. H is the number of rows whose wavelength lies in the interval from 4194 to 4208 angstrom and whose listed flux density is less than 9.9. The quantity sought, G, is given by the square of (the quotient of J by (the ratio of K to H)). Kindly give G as 196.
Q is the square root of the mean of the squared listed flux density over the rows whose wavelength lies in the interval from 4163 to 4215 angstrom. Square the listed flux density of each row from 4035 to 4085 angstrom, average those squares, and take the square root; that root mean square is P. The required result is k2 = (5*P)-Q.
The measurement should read 41.2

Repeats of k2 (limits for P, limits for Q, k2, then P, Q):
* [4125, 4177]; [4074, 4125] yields 39.5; 9.96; 10.3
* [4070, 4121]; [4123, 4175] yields 41.1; 10.22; 10.0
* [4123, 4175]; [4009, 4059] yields 39.7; 9.97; 10.1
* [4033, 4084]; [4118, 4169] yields 41.1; 10.24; 10.1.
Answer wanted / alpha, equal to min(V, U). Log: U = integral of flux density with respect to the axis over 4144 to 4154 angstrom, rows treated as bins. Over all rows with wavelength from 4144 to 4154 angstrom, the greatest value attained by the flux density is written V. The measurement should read 10.2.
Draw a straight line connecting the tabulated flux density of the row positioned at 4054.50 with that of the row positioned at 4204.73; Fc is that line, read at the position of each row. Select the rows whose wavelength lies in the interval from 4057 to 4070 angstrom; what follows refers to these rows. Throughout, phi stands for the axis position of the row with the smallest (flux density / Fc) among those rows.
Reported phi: 4065.72 angstrom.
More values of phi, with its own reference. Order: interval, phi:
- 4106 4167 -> 4164.26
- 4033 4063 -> 4054.50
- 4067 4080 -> 4076.97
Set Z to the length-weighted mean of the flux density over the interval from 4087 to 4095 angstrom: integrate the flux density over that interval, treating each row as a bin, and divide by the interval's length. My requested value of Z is 10.0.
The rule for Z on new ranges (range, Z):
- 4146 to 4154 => 9.6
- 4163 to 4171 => 9.3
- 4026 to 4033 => 9.7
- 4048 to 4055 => 10.2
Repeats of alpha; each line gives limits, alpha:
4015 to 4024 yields 10.3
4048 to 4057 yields 10.8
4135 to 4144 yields 10.7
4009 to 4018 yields 11.2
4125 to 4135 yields 10.6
